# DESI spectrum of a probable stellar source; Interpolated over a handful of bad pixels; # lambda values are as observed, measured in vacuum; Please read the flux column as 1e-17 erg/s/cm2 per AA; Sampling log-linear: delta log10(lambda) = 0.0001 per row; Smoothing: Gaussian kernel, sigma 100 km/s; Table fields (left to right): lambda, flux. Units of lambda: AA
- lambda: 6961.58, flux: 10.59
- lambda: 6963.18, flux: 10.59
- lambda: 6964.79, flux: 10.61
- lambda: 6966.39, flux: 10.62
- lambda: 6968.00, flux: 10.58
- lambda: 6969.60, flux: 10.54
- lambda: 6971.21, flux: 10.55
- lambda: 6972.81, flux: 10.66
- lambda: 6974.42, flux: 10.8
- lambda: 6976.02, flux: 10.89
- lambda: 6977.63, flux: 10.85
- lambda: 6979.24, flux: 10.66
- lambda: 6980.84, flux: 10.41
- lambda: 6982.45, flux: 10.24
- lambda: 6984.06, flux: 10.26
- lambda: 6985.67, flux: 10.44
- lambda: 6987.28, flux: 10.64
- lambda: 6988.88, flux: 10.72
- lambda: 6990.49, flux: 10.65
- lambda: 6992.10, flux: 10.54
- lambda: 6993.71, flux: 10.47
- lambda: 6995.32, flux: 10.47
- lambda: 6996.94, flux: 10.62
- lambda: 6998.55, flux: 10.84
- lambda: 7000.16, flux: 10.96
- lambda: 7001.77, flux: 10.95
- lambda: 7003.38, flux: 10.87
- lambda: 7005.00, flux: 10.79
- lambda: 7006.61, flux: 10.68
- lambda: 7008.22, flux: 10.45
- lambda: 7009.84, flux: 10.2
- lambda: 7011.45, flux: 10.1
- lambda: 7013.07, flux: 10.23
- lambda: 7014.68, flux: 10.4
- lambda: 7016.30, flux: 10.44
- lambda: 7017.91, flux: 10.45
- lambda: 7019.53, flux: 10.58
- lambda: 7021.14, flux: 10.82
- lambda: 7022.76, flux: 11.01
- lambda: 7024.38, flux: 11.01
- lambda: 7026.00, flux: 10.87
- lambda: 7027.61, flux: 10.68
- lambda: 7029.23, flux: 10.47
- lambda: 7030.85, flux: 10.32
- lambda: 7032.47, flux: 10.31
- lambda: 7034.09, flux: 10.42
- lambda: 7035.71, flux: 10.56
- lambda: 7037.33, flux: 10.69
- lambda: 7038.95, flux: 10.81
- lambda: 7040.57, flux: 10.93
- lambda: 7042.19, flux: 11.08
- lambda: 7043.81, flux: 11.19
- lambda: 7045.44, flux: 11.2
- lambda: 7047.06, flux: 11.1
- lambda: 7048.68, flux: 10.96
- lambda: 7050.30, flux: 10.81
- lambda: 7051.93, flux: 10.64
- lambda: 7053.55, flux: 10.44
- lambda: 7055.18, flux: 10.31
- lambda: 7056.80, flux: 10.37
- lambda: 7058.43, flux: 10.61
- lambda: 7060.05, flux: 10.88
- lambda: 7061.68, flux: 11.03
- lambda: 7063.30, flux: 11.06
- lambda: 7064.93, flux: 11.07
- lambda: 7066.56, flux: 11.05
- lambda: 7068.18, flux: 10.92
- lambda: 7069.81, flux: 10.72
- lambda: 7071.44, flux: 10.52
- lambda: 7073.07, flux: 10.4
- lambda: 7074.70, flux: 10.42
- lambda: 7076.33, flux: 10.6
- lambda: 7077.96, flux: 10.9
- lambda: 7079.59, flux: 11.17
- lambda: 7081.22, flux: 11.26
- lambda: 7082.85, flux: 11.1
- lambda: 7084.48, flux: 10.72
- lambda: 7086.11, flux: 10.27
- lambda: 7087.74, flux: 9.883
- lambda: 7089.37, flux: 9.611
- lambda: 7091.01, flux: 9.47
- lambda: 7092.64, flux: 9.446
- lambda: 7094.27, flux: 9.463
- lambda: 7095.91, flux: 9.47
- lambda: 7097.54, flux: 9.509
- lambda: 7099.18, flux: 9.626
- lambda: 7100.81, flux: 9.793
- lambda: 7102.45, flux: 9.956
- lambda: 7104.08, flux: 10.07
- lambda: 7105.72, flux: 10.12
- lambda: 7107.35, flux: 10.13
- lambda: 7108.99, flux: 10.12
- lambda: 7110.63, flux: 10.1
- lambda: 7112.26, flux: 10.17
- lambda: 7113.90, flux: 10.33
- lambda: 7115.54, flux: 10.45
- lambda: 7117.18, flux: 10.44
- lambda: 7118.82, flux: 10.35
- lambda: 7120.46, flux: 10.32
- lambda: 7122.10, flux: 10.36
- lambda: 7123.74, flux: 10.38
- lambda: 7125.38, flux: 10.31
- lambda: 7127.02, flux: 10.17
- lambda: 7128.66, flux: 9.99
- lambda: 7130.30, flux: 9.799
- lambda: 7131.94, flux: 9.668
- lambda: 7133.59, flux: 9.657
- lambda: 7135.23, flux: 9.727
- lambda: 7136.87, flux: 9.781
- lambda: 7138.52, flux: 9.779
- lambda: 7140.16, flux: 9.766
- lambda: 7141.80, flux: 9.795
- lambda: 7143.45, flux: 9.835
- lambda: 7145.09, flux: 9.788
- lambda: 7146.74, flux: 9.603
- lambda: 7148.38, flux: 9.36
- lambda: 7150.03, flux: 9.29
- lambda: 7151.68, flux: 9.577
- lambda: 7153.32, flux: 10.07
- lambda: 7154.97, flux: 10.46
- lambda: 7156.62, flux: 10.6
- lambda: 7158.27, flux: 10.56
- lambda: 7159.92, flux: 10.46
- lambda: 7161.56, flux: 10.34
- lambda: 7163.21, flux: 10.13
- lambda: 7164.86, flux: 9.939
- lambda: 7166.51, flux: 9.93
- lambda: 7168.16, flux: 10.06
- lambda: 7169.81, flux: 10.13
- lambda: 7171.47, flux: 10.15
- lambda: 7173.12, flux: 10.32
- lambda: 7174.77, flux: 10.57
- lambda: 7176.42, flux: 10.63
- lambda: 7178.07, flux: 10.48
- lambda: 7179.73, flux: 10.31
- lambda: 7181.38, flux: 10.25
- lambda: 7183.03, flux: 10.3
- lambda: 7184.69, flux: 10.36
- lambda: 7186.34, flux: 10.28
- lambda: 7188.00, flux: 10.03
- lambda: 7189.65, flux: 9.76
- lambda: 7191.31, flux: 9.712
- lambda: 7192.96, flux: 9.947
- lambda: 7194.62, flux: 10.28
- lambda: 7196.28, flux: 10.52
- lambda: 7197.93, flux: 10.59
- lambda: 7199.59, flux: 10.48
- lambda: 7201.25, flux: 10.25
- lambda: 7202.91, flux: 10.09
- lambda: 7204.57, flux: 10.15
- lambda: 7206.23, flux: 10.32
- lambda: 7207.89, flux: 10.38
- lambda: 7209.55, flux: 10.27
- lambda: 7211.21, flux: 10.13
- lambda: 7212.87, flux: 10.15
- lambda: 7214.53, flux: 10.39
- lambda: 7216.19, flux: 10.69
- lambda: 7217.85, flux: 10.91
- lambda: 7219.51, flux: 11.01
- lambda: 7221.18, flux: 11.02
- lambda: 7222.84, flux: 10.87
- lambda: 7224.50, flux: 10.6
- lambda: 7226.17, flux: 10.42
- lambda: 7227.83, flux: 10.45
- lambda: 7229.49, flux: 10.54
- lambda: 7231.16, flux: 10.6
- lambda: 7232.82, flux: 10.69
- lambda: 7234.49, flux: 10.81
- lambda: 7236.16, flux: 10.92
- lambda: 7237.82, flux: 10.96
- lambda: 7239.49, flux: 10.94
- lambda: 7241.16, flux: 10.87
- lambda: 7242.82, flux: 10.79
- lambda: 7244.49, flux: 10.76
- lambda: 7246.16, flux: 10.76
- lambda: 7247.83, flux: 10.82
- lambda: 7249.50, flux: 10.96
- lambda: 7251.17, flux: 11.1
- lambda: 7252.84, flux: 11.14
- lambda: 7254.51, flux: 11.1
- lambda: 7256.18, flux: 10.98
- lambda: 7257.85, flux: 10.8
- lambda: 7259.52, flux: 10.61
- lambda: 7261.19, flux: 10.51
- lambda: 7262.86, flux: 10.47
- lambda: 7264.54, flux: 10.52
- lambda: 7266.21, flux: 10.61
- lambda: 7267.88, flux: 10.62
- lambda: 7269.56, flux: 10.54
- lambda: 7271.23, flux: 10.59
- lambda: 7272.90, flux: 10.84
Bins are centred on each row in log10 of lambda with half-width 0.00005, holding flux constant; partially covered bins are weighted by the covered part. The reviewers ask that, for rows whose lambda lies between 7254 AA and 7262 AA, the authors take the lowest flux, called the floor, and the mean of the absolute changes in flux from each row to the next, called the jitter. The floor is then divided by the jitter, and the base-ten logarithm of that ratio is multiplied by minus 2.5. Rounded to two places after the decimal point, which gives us -4.63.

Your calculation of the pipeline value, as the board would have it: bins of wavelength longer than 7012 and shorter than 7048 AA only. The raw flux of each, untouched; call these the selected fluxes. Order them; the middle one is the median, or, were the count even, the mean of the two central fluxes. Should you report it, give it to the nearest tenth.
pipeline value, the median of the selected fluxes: 10.7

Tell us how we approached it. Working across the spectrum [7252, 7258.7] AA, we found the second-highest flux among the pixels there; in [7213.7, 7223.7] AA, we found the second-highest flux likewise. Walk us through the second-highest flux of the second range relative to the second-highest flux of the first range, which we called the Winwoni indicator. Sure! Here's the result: 0.99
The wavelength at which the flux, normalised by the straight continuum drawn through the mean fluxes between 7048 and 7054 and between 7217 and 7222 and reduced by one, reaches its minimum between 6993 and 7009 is 7008.22 AA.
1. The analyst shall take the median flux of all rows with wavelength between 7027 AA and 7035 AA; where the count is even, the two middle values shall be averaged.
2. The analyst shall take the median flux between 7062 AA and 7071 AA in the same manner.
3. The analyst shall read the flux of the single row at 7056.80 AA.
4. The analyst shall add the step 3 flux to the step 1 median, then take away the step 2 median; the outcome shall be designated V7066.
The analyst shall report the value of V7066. 9.7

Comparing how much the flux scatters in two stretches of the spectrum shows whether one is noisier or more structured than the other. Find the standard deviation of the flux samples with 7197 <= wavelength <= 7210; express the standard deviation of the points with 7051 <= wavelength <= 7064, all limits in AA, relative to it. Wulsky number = 1.78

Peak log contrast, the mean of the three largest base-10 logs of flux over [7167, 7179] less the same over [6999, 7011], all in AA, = -0.015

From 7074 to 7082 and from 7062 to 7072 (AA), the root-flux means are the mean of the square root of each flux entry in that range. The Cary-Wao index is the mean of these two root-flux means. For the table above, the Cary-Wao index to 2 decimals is 3.30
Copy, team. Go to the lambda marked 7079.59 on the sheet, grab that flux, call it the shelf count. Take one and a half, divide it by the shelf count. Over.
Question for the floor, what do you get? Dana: 0.134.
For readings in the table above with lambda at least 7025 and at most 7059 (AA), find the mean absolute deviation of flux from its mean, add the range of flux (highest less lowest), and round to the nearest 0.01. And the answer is 1.14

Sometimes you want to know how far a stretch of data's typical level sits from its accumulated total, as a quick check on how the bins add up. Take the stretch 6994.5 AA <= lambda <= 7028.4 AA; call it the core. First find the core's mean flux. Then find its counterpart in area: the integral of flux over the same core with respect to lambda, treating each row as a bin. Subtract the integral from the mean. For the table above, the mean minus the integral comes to -350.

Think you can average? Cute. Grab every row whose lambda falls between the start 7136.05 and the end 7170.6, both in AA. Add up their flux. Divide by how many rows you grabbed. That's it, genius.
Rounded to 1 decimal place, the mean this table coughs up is 10.0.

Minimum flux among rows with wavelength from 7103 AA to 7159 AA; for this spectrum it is 9.29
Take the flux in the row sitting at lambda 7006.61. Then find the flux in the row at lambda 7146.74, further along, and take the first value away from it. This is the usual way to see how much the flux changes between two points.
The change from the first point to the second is -1.08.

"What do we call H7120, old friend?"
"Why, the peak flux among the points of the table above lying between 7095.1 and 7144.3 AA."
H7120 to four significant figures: 10.45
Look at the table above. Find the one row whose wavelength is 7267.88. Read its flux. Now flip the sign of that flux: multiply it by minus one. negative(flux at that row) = -10.6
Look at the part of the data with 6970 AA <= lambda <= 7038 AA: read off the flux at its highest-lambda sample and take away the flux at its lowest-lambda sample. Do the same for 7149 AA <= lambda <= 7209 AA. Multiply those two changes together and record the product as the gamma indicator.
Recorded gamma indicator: 0.15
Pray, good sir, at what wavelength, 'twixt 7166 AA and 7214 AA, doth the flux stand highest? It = 7176.42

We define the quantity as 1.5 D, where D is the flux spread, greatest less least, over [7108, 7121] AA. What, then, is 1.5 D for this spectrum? 0.5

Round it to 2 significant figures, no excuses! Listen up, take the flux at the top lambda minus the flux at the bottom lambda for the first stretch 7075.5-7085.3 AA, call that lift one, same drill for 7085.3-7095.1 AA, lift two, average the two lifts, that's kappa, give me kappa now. -0.34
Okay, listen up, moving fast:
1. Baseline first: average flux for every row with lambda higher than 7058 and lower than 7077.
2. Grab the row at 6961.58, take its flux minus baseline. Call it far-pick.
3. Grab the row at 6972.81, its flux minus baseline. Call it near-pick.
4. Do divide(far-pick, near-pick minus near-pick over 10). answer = 1.8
